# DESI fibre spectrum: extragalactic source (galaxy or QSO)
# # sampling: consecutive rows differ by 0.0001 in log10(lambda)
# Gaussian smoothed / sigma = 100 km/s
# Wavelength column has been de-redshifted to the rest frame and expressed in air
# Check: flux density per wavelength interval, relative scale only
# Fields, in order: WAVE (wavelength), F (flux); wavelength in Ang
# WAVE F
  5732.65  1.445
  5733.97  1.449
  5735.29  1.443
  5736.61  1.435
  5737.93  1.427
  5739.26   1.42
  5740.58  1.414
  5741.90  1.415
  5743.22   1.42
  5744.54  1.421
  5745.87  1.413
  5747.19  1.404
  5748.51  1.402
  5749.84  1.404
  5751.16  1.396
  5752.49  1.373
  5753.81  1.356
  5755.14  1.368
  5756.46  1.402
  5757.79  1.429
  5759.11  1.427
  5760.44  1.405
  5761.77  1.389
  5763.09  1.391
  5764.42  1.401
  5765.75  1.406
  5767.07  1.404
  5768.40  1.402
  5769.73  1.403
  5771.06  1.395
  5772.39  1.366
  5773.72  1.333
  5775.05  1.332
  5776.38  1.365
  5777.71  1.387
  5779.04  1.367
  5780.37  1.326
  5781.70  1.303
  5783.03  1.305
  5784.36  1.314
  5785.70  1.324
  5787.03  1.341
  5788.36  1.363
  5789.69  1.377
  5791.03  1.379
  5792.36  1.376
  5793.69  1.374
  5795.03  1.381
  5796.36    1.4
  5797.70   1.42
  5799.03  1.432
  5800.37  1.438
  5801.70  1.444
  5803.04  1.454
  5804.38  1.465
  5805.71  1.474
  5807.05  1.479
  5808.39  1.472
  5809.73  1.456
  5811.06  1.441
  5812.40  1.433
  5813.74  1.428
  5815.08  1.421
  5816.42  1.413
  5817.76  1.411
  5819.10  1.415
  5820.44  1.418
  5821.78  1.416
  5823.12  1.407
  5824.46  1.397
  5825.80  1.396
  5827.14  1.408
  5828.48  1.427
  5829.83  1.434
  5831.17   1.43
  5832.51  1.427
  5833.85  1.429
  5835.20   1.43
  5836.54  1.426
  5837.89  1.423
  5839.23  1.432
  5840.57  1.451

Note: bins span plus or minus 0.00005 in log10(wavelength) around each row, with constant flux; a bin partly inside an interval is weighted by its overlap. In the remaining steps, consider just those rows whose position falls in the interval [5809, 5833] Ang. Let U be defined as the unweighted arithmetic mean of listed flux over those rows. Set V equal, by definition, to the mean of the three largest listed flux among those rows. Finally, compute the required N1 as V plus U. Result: 2.86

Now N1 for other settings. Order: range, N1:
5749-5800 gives 2.81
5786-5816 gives 2.90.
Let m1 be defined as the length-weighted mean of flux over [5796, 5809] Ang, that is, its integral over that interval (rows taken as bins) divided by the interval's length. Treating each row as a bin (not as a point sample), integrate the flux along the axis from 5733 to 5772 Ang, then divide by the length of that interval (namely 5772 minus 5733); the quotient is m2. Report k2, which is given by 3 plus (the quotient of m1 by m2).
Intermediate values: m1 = 1.45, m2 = 1.41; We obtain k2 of 4.029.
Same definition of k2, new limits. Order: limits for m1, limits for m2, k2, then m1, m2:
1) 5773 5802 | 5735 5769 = 3.972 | 1.37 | 1.41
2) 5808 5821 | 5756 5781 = 4.032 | 1.43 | 1.39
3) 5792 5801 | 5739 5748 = 3.991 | 1.40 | 1.42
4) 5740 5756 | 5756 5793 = 4.020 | 1.40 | 1.37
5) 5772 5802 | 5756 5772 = 3.974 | 1.37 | 1.40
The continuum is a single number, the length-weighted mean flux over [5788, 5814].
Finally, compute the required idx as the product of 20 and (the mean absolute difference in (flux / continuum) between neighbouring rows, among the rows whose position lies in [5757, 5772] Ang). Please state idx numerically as 0.10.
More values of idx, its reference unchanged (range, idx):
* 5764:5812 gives 0.18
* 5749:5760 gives 0.25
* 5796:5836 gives 0.11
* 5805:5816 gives 0.13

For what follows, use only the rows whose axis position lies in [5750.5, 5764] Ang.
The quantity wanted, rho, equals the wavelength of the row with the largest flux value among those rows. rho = 5757.79 Ang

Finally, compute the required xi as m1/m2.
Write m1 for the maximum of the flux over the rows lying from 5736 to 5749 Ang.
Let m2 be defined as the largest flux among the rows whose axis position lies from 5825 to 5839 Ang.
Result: 1.00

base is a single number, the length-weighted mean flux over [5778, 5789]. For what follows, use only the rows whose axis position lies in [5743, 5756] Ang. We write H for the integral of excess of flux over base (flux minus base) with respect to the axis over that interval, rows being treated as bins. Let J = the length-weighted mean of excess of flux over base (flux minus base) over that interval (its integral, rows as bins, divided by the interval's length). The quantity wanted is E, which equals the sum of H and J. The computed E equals 0.87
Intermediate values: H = 0.8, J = 0.06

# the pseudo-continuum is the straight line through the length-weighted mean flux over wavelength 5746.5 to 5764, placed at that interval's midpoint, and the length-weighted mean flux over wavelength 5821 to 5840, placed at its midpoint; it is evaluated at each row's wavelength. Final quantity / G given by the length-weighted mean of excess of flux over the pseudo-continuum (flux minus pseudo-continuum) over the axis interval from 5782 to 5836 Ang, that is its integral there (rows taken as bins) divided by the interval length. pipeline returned -0.003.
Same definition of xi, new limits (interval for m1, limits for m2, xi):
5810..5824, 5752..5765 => 1.01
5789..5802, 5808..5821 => 0.98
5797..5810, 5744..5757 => 1.04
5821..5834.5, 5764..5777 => 1.02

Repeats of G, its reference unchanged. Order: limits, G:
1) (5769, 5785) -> -0.053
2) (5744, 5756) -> -0.002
